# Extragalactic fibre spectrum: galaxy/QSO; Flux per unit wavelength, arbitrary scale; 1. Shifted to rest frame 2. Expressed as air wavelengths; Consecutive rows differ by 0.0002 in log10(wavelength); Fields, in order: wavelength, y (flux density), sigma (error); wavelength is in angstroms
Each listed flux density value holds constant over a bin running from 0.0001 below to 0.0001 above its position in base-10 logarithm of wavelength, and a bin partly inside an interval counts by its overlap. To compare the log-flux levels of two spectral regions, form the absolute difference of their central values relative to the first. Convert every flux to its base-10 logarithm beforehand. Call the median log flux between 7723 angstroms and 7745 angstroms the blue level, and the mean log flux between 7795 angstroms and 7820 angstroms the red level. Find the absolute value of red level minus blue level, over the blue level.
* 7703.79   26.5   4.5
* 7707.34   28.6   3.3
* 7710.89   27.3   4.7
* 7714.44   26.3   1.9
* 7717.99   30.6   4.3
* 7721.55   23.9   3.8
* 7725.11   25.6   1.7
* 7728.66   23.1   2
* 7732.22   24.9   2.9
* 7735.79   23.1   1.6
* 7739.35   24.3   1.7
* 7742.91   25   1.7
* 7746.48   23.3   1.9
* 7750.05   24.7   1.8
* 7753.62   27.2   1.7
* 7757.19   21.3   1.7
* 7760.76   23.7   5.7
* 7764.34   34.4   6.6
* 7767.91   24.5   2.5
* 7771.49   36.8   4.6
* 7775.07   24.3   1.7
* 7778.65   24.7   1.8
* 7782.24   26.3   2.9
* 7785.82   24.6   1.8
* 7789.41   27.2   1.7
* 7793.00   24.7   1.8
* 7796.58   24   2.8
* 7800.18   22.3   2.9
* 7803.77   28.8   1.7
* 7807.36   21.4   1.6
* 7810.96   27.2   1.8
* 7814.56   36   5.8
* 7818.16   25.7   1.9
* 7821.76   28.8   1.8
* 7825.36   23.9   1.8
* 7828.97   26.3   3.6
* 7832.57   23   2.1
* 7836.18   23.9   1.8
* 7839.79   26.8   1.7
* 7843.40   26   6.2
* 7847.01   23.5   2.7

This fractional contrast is 0.019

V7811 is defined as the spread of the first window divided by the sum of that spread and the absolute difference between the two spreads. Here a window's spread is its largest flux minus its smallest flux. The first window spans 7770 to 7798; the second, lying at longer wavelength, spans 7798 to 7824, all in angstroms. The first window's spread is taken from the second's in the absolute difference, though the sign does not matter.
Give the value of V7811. 0.88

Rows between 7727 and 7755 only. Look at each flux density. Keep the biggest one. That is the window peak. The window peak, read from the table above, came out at 27.2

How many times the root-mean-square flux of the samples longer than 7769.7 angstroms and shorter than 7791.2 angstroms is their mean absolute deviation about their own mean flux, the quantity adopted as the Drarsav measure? 0.114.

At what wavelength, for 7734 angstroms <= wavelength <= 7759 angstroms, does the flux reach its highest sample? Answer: 7753.62 angstroms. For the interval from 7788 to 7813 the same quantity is 7803.77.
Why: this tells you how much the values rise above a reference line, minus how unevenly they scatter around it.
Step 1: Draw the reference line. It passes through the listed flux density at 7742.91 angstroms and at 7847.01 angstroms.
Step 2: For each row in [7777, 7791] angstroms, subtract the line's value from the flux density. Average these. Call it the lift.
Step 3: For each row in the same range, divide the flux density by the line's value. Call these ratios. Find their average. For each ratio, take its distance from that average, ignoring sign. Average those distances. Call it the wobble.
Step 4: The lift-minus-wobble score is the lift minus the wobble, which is 1.2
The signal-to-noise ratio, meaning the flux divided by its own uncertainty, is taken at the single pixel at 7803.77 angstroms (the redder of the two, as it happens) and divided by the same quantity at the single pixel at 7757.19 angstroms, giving 1.35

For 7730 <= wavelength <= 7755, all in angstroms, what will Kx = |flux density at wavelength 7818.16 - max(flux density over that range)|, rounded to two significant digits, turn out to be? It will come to 1.5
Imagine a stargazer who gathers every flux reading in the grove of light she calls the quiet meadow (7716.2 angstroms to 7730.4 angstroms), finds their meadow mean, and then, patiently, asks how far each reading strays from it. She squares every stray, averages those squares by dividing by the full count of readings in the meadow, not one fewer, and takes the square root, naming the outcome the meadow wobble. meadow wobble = 2.9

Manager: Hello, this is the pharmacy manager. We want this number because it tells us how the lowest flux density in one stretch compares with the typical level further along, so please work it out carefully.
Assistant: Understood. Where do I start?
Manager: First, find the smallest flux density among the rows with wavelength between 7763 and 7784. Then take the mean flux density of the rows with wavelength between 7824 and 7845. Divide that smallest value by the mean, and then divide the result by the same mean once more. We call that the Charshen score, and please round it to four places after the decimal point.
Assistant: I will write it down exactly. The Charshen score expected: 0.0389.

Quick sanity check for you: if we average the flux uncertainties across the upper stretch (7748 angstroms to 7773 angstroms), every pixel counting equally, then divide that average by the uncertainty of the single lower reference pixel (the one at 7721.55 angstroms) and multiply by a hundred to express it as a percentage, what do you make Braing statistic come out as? 92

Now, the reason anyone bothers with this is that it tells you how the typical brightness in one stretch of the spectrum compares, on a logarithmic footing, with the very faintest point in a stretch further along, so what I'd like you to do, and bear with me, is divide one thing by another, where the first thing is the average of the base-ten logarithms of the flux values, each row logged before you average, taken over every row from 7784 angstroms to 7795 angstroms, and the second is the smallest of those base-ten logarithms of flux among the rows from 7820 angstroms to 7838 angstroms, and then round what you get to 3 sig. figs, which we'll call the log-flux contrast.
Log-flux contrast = 1.03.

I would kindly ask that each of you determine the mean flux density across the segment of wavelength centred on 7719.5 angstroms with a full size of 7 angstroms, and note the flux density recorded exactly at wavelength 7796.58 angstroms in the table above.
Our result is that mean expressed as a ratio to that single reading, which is 1.14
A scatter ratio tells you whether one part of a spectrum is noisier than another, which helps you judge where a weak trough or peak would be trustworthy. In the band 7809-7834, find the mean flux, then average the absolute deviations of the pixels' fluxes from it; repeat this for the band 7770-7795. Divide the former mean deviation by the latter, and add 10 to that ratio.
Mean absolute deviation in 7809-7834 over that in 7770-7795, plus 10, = 11.0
